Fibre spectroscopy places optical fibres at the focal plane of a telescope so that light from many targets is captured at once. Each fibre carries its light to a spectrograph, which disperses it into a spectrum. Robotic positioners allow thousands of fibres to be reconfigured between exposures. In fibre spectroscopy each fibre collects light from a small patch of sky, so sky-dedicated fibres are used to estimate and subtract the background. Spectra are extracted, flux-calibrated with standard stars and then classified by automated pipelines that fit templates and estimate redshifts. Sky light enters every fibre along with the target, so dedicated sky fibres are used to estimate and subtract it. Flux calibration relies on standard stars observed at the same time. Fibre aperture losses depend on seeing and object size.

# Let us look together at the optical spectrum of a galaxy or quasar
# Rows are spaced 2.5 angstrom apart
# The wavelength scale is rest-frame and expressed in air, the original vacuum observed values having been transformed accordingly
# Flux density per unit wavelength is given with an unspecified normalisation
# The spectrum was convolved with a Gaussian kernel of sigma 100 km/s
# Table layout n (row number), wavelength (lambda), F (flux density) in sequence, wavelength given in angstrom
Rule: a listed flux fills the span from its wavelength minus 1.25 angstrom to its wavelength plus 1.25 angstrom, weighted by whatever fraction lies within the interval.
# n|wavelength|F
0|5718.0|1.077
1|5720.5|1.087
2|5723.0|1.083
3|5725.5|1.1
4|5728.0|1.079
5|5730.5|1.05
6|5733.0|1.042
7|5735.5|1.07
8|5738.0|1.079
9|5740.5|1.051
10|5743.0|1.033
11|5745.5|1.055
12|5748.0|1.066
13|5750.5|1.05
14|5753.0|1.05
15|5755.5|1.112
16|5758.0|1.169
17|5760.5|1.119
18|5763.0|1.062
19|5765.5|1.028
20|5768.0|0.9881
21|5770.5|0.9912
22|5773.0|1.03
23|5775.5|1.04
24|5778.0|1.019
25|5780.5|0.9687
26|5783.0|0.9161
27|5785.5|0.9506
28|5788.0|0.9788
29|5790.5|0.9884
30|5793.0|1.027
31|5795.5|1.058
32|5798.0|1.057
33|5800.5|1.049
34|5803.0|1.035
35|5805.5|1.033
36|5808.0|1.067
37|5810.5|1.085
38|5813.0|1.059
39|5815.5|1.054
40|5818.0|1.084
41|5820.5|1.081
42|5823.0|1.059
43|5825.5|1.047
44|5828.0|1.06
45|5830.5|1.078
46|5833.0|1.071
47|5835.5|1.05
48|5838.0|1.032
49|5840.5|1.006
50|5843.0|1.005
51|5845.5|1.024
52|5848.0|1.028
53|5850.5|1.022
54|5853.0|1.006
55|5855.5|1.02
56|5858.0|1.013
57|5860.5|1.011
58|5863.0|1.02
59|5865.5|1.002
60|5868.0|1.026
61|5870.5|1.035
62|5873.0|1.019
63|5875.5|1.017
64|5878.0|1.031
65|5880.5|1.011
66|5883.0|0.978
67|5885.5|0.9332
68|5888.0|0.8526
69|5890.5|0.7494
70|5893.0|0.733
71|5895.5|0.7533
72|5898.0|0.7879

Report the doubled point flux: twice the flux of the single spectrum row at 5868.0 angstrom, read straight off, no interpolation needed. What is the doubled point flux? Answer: 2.05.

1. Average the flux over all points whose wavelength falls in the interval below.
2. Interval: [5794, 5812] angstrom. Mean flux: 1.05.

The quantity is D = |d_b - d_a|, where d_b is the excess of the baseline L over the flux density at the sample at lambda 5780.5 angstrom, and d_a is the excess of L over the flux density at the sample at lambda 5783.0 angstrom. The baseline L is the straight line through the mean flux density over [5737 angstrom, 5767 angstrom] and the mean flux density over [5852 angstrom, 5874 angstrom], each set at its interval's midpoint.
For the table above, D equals 0.051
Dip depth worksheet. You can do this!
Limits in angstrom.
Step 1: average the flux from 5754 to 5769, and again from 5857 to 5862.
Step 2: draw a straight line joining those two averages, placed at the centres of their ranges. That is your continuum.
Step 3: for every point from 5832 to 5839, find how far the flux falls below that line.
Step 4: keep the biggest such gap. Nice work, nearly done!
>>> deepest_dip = -0.005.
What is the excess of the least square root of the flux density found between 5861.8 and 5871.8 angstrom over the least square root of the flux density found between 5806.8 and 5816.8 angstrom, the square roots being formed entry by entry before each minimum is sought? -0.026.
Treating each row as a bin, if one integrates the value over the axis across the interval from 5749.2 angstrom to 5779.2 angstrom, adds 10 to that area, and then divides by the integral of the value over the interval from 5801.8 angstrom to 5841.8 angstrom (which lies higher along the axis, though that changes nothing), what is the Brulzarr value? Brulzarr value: 0.99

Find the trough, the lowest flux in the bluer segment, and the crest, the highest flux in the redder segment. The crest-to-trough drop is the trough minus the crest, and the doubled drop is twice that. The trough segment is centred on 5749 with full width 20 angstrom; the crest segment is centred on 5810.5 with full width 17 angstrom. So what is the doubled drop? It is -0.10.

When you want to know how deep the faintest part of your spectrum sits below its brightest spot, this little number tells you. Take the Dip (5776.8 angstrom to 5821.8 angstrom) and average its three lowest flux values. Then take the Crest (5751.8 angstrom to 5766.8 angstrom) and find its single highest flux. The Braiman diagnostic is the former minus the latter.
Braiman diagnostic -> -0.22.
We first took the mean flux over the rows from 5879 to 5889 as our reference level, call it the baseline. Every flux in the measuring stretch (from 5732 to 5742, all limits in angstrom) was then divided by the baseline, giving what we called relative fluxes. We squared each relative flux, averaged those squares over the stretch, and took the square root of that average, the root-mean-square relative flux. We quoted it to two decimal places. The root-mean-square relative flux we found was 1.12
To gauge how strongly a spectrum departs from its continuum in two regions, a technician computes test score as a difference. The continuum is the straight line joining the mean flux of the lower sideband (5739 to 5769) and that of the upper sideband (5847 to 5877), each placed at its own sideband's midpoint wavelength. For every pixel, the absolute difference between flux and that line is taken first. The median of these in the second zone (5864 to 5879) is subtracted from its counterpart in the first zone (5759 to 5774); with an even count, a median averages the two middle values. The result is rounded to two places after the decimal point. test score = 0.03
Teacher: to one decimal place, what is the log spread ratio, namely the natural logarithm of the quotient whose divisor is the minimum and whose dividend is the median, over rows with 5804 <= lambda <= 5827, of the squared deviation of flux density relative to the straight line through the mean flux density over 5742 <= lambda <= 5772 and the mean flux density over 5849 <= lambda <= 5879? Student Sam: 2.2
